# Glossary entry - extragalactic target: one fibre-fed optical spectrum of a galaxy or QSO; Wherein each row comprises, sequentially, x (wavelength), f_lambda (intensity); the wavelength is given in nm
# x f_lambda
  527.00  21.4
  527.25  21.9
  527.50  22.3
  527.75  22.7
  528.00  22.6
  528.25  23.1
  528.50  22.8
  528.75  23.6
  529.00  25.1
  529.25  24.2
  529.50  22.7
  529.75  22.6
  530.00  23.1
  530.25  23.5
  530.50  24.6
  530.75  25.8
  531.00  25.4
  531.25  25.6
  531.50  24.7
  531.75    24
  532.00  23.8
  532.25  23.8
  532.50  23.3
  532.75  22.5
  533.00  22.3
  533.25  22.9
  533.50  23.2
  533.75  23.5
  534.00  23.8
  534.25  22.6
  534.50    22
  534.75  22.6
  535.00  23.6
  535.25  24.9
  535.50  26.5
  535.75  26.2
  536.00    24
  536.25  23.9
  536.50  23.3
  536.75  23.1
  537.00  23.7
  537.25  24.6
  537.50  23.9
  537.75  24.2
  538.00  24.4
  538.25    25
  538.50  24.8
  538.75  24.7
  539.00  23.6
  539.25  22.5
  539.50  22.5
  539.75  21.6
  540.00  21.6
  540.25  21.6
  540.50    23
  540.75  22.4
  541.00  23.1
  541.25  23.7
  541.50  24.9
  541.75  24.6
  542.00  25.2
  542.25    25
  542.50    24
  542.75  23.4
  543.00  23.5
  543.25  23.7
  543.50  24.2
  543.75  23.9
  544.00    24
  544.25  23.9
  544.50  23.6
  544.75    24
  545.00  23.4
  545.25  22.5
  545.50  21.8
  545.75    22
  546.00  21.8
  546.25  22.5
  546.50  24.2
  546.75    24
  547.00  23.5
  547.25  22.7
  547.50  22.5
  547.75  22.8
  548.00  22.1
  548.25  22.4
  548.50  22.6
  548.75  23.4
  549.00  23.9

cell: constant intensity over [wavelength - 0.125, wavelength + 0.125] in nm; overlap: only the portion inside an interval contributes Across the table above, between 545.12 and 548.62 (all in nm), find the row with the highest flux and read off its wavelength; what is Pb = 546.50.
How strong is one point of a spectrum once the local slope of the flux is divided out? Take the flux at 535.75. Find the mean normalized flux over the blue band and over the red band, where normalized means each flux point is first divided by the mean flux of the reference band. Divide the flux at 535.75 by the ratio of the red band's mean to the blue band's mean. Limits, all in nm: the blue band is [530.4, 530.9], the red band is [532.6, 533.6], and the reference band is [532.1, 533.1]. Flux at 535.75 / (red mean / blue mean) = 29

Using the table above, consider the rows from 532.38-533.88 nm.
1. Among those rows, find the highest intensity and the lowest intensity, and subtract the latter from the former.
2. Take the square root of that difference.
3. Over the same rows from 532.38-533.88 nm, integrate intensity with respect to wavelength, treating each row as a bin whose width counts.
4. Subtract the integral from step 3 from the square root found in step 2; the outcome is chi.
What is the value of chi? -33.3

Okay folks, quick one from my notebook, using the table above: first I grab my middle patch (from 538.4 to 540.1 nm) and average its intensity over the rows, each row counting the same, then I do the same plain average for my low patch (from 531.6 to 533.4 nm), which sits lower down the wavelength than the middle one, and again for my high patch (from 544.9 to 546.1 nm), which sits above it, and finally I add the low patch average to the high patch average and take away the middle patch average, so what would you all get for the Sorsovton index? 22.5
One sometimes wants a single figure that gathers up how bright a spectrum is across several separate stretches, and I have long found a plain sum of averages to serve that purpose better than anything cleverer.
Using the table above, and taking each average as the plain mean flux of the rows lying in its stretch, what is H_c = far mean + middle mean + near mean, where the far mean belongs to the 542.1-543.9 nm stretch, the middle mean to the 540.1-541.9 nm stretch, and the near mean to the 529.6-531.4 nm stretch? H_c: 71.7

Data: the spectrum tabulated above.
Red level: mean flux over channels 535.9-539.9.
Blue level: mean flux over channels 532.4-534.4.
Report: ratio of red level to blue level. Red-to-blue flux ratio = 1.03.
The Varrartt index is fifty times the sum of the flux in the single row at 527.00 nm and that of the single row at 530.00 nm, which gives 2225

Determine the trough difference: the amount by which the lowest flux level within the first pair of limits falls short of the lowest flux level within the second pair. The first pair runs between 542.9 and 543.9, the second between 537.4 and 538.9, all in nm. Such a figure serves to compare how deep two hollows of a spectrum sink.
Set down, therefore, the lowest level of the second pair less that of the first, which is 0.40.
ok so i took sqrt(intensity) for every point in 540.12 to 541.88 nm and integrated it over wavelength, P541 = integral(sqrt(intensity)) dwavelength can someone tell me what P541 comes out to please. 8.5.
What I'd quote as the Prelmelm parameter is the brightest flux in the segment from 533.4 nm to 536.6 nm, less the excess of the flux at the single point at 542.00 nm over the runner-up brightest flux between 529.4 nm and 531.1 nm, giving 26.7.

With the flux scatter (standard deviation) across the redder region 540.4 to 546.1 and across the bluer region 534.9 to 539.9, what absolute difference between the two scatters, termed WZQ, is 0.21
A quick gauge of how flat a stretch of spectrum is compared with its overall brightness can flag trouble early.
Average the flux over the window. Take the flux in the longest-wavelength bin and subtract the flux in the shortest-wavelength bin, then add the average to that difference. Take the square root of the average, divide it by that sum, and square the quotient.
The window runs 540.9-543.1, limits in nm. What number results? 0.040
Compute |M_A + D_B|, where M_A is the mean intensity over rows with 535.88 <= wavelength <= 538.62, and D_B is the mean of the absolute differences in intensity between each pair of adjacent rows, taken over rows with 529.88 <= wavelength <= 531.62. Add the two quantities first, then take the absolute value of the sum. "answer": 24.8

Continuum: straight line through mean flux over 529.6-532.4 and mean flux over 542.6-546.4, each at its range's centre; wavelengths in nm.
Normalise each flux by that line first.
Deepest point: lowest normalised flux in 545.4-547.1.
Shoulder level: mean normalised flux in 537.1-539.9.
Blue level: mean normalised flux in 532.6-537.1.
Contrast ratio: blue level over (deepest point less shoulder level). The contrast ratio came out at -16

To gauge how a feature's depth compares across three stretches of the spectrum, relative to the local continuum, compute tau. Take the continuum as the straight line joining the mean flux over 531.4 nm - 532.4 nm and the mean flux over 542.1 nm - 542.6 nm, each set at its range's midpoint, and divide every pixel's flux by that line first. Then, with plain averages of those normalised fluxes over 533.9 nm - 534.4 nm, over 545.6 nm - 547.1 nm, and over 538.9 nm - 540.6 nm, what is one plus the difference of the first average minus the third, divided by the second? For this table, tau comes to 1.05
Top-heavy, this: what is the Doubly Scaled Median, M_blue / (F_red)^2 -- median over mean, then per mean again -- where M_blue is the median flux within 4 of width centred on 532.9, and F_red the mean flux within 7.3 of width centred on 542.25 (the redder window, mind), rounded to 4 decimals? 0.0428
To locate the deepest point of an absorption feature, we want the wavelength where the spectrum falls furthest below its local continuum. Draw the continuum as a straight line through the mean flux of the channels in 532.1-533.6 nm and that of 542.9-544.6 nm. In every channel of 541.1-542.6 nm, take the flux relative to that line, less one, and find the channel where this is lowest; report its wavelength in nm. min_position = 541.25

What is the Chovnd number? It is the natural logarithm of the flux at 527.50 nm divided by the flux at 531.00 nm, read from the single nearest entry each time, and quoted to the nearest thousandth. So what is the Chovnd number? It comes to -0.130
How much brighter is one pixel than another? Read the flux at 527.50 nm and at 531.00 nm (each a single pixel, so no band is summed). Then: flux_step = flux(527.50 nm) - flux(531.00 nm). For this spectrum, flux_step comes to -3.1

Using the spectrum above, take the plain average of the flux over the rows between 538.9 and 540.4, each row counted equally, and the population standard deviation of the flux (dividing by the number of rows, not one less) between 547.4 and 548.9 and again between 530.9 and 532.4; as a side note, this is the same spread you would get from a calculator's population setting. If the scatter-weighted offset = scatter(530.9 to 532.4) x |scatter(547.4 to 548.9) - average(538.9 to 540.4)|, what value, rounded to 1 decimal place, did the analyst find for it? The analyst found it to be 16.1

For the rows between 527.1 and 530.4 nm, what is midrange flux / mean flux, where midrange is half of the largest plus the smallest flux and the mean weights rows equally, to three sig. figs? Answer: 1.02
